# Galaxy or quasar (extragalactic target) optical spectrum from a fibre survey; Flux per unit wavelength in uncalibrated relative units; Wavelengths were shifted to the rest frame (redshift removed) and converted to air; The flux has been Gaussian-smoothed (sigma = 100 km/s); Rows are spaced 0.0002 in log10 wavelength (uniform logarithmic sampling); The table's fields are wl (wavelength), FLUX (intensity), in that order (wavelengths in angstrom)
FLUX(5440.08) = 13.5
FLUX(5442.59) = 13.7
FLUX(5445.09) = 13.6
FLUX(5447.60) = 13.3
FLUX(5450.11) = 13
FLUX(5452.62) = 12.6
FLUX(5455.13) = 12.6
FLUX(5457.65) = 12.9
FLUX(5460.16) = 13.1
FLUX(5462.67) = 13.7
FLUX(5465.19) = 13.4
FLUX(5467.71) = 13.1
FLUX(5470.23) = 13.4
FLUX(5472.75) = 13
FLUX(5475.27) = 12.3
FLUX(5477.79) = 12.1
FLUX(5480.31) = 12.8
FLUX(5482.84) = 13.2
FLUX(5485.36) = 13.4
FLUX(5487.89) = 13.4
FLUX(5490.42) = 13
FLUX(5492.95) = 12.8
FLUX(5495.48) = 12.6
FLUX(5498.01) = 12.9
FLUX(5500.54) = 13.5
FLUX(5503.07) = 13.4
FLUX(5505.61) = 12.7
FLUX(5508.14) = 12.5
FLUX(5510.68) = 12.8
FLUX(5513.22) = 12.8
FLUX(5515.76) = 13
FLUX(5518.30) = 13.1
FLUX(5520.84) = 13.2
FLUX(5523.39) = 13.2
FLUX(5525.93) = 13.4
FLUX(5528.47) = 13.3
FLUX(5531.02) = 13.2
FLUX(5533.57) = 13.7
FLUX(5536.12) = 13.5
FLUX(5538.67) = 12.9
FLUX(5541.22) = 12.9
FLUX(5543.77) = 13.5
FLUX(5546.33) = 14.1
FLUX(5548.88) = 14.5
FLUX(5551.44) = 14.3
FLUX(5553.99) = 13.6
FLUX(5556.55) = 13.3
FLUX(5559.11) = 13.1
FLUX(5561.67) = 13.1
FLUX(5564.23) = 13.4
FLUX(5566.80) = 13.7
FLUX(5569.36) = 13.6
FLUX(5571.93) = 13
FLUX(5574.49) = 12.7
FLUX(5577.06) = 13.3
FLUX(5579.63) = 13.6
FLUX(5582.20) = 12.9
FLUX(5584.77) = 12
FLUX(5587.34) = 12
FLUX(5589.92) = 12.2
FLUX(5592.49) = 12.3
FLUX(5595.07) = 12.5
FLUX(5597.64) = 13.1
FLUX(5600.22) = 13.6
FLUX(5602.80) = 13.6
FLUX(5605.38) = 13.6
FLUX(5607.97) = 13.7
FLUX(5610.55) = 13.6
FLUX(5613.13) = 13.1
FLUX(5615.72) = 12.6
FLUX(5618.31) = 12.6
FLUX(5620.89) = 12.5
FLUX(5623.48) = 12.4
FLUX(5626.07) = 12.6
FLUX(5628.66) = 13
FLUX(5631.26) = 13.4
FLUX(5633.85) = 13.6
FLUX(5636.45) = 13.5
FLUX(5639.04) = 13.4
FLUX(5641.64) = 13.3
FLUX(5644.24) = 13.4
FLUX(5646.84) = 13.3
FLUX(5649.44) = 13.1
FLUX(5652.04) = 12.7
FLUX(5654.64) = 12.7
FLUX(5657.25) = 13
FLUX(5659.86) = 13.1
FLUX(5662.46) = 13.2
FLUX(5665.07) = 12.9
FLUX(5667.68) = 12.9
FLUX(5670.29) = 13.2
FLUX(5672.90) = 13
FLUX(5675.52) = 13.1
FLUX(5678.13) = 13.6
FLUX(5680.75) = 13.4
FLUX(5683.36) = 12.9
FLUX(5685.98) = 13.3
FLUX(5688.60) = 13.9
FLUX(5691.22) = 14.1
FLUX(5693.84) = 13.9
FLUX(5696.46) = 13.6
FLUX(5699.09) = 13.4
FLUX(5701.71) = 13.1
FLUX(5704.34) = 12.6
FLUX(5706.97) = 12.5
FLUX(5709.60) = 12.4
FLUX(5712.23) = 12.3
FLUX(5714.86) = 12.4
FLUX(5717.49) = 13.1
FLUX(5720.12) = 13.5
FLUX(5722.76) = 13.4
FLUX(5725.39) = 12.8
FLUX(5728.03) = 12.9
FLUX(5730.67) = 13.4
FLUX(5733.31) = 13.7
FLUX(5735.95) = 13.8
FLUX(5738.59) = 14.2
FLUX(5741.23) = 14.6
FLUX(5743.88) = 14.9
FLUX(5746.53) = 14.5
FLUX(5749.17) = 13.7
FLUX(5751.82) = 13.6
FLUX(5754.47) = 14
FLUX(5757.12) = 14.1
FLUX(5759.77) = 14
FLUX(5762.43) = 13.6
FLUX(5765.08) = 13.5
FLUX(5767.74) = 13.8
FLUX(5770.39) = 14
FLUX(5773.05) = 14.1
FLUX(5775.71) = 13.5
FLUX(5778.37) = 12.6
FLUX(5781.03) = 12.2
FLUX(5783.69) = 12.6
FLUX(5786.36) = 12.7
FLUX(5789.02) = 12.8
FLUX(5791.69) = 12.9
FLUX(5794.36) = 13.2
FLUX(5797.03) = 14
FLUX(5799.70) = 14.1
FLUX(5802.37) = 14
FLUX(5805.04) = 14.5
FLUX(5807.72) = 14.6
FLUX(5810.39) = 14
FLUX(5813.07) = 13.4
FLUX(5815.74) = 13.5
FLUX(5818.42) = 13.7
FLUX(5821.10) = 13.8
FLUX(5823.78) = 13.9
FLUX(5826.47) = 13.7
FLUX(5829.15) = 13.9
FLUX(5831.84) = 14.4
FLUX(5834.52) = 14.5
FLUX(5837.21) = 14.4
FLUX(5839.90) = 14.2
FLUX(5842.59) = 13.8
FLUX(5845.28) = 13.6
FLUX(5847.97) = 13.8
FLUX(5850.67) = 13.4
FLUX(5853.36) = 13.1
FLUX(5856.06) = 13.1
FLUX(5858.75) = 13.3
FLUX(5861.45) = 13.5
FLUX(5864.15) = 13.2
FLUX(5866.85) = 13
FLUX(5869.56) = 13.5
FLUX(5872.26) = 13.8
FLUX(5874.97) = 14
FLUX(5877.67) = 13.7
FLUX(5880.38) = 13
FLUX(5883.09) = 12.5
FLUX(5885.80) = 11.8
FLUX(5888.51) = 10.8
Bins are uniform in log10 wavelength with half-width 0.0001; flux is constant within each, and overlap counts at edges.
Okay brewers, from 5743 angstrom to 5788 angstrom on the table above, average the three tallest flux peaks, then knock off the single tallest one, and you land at -0.40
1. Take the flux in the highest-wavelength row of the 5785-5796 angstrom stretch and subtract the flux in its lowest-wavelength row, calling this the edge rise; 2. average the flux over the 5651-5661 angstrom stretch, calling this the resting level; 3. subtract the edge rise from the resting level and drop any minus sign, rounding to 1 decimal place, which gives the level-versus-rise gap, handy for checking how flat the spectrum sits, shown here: 12.4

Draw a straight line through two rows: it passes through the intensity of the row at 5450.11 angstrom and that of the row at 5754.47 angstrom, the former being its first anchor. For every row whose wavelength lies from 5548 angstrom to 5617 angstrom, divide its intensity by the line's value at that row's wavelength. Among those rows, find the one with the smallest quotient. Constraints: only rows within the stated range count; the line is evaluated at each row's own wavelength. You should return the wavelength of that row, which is 5587.34 angstrom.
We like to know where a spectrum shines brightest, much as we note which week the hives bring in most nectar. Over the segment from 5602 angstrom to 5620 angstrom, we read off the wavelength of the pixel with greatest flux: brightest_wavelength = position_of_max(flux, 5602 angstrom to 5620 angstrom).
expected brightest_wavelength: 5607.97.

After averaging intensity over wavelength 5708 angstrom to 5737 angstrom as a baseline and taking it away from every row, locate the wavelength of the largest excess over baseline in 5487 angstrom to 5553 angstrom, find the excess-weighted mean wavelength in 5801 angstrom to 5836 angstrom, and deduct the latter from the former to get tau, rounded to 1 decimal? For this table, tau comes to -269.6 angstrom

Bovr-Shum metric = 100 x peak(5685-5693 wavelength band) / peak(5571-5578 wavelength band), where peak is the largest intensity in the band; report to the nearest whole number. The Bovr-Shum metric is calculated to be 106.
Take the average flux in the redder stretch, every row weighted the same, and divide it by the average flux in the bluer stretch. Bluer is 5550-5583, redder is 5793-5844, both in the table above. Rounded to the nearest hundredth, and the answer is 1.05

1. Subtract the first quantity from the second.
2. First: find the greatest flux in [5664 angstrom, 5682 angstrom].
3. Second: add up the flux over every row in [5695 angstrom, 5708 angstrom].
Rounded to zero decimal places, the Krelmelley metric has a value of 52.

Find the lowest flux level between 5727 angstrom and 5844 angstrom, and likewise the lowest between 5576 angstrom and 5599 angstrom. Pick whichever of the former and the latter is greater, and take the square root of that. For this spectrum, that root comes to 3.49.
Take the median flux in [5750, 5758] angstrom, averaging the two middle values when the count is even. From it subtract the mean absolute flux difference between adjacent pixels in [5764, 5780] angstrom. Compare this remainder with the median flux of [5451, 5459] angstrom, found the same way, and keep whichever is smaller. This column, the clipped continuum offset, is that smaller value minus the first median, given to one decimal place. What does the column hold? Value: -1.4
